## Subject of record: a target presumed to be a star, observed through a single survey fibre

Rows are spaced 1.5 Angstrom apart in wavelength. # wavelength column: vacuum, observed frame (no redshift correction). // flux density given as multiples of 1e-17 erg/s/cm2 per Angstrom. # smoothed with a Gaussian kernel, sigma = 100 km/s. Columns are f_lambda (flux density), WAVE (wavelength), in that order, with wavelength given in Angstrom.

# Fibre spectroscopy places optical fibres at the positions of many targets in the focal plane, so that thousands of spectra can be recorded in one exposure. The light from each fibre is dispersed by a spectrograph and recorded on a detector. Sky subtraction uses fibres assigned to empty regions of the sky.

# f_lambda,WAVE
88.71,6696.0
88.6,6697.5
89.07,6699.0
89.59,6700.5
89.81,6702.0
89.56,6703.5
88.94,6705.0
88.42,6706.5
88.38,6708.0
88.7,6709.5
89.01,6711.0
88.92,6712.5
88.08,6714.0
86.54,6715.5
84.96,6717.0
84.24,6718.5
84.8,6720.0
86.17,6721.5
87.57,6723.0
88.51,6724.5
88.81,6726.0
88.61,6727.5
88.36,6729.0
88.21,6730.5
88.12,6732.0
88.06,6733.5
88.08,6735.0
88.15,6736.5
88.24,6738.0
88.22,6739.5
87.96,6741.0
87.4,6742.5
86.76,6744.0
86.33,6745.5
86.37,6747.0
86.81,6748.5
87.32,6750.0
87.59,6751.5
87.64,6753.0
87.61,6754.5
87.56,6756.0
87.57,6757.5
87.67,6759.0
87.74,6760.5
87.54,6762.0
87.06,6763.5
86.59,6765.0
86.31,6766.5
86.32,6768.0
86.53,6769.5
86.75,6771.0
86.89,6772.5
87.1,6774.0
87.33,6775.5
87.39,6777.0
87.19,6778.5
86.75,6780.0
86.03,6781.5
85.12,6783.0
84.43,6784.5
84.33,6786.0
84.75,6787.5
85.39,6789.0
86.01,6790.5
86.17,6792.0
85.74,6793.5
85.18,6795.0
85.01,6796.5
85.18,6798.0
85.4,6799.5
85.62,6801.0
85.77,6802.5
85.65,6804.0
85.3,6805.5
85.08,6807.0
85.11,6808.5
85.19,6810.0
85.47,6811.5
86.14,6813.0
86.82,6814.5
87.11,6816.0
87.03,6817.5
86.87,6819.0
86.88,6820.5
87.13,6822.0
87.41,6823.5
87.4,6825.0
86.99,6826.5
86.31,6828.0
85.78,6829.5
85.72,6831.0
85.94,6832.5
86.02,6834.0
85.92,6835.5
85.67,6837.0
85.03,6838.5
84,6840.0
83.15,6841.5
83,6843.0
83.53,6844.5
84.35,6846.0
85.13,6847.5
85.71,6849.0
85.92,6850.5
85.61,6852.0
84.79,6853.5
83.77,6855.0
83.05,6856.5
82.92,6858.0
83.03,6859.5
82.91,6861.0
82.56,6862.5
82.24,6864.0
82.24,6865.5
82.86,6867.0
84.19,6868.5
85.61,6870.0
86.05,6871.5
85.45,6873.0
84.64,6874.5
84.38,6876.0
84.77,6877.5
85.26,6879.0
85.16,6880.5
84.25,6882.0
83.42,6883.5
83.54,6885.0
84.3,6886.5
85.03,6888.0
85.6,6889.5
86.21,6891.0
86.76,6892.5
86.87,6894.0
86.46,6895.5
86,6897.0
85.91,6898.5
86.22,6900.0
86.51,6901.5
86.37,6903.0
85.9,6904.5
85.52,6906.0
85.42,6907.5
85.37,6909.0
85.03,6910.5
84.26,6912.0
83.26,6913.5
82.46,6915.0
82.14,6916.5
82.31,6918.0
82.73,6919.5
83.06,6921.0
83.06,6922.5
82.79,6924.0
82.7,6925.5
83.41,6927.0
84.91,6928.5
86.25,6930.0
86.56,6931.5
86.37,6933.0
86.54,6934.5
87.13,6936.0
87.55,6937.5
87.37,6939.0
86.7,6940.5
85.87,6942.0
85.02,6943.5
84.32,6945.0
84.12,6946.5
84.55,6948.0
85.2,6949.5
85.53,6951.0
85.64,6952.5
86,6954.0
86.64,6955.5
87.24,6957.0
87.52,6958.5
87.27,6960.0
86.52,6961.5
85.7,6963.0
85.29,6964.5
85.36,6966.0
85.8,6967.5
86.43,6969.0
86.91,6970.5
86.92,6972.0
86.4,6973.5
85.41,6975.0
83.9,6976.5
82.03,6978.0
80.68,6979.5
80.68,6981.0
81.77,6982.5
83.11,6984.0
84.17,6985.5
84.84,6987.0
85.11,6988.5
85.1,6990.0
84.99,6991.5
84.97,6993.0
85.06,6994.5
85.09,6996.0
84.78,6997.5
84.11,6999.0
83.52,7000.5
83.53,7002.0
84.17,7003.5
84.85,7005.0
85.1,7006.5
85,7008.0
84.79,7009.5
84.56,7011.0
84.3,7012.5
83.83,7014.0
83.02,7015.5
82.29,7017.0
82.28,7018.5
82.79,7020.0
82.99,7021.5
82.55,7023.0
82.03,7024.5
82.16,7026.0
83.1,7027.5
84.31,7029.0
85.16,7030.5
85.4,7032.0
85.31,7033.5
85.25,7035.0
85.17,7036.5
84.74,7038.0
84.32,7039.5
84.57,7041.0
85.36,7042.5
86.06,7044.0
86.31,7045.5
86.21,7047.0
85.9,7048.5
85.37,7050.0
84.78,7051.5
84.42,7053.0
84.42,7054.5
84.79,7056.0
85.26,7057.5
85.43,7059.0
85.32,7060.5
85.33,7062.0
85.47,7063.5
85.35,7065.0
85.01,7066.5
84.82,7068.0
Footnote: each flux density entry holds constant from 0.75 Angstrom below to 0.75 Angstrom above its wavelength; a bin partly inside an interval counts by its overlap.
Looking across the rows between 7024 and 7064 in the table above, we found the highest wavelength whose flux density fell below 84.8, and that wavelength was 7056.0 Angstrom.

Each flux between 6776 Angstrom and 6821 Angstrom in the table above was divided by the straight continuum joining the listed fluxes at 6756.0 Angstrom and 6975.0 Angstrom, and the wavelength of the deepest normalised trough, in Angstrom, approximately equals 6786.0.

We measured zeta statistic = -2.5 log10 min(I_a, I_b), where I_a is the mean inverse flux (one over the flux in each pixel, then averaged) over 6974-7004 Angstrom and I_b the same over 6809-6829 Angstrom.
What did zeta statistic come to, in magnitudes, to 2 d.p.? 4.84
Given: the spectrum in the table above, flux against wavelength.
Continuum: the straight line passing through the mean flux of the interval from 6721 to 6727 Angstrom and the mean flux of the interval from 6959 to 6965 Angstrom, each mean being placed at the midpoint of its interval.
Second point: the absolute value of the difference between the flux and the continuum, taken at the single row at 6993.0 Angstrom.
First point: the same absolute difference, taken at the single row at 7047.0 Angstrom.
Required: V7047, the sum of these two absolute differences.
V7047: 1.60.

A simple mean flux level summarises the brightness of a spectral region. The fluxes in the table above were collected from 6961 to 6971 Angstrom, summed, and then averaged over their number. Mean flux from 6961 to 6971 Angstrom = 86.0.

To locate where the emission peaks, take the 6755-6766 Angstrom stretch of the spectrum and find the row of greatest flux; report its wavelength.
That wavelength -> 6760.5 Angstrom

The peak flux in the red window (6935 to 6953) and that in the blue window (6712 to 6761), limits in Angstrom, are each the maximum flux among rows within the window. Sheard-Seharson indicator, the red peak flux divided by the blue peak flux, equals 0.98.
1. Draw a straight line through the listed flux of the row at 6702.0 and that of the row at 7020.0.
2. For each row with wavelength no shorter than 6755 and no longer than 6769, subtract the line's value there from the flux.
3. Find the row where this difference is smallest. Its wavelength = 6766.5 Angstrom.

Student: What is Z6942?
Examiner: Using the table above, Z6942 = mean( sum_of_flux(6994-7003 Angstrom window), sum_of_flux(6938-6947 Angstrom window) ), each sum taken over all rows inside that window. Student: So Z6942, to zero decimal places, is 510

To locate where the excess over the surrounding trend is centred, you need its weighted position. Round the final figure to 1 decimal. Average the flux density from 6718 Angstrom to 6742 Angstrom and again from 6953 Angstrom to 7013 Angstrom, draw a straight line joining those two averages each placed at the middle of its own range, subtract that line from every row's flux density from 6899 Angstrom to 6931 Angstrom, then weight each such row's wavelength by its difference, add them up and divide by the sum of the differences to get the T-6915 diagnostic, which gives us 6920.1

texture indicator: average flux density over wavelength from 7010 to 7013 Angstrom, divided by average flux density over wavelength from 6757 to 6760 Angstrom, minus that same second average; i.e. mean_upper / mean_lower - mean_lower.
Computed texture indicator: -86.7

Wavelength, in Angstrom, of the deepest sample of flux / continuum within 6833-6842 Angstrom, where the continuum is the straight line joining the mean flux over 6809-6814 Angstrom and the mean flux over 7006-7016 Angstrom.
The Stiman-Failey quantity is 6841.5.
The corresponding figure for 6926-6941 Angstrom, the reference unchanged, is 6927.0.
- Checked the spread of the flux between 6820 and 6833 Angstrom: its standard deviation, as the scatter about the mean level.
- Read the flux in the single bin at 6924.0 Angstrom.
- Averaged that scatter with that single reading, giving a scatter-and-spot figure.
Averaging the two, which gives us 41.7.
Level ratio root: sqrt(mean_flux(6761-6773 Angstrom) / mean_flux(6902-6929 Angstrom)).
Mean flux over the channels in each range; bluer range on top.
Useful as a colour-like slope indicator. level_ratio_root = 1.02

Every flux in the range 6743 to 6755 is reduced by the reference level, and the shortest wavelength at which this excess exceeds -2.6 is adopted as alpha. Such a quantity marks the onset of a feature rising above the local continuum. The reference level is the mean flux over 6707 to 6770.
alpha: 6744.0 Angstrom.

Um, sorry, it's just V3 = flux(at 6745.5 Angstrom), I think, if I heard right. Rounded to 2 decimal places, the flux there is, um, 86.33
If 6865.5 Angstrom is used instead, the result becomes 82.24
